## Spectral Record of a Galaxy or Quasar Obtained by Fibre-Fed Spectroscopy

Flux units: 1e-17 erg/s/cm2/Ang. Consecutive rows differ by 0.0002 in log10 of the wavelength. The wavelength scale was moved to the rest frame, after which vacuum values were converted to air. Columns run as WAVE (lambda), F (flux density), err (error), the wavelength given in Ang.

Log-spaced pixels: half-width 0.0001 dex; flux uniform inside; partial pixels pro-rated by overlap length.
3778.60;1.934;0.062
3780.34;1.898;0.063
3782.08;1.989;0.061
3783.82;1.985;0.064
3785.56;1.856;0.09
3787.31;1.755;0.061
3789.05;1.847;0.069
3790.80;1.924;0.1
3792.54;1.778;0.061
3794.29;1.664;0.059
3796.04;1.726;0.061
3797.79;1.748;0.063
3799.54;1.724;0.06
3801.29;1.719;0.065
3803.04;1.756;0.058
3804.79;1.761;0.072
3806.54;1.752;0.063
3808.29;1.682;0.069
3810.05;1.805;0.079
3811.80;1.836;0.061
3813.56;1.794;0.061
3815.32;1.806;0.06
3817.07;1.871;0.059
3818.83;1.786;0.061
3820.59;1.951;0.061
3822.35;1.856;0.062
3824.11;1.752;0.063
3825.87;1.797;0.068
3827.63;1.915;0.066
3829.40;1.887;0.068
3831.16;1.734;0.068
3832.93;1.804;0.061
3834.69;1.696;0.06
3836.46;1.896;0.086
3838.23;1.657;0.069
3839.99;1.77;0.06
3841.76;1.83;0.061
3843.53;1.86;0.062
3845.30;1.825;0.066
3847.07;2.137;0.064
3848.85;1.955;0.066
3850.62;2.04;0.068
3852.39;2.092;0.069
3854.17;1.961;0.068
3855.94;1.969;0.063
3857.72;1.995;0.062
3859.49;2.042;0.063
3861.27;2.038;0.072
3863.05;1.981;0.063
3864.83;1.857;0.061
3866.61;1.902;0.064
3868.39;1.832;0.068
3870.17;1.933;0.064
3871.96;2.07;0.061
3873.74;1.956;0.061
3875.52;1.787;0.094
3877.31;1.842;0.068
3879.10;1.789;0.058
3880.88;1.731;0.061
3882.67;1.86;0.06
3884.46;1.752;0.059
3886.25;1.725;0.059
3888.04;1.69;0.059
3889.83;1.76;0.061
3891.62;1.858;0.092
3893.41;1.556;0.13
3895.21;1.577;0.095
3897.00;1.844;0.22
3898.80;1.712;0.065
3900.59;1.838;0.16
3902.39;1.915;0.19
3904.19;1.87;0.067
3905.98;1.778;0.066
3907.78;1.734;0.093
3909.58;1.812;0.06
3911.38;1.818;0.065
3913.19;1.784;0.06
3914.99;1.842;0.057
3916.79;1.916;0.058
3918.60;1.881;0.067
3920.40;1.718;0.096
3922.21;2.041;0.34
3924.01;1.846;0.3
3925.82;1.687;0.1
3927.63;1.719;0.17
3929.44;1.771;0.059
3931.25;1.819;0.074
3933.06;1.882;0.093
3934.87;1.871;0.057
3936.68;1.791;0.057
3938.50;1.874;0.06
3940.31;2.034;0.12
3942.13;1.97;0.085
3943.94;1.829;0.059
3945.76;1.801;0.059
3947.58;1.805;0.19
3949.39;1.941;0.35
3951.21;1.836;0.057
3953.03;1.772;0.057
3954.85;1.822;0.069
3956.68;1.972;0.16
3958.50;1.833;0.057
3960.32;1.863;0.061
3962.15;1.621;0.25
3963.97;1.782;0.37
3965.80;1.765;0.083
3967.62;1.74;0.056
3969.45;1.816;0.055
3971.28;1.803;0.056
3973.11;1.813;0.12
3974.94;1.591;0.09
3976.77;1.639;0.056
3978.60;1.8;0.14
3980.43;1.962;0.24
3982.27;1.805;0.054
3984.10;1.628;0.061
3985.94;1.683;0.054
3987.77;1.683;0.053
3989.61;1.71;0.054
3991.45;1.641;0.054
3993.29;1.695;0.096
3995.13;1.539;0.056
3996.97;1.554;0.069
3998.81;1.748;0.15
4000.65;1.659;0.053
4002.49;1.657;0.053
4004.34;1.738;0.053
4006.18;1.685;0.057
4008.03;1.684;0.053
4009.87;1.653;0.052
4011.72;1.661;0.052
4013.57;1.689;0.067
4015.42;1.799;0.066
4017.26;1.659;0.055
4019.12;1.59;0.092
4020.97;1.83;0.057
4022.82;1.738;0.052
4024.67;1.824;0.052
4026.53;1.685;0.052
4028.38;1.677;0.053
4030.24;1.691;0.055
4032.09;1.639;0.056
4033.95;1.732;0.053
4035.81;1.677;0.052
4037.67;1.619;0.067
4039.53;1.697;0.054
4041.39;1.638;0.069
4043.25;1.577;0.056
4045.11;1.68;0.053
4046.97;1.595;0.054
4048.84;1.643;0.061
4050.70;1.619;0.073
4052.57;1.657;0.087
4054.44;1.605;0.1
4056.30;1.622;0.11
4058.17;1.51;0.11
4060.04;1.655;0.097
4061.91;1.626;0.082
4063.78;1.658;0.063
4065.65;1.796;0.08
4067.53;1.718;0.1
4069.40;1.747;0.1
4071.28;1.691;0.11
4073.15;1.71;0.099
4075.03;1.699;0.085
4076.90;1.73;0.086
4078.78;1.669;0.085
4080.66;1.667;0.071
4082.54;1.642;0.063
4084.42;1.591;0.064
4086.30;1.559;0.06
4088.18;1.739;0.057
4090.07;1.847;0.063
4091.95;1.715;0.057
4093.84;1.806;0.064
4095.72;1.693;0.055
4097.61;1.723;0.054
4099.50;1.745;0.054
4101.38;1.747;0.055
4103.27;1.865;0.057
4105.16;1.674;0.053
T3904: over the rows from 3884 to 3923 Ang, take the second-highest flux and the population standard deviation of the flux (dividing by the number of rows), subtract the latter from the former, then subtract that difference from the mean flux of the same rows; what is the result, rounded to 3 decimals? -0.017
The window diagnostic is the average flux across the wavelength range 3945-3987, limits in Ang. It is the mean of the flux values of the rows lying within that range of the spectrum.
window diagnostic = 1.79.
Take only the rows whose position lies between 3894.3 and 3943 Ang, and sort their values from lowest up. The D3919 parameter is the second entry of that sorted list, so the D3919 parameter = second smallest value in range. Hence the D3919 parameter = 1.687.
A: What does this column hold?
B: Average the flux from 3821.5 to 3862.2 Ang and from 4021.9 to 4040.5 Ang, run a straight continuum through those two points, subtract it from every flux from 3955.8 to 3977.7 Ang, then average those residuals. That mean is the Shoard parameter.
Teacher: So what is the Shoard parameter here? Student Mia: 0.006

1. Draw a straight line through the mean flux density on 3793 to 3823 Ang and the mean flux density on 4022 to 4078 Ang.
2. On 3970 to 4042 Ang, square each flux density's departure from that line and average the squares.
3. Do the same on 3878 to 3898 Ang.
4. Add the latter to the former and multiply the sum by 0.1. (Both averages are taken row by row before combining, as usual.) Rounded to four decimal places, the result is 0.0016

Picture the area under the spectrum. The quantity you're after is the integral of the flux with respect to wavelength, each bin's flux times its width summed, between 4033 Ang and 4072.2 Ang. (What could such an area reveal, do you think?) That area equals 65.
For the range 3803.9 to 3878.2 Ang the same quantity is 139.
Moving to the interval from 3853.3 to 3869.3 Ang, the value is 31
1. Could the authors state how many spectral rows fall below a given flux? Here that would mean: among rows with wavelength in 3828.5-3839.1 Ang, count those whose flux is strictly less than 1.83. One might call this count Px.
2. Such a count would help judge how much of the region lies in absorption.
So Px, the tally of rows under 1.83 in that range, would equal 4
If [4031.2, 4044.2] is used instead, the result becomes 7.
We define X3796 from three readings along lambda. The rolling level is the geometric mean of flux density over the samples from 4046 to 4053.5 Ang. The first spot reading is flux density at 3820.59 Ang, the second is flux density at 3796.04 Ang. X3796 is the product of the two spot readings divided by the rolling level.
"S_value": 2.07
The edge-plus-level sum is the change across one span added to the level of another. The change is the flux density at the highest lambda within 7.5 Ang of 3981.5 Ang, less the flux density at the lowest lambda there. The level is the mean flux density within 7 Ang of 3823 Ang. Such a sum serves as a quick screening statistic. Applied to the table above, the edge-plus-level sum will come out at 1.94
